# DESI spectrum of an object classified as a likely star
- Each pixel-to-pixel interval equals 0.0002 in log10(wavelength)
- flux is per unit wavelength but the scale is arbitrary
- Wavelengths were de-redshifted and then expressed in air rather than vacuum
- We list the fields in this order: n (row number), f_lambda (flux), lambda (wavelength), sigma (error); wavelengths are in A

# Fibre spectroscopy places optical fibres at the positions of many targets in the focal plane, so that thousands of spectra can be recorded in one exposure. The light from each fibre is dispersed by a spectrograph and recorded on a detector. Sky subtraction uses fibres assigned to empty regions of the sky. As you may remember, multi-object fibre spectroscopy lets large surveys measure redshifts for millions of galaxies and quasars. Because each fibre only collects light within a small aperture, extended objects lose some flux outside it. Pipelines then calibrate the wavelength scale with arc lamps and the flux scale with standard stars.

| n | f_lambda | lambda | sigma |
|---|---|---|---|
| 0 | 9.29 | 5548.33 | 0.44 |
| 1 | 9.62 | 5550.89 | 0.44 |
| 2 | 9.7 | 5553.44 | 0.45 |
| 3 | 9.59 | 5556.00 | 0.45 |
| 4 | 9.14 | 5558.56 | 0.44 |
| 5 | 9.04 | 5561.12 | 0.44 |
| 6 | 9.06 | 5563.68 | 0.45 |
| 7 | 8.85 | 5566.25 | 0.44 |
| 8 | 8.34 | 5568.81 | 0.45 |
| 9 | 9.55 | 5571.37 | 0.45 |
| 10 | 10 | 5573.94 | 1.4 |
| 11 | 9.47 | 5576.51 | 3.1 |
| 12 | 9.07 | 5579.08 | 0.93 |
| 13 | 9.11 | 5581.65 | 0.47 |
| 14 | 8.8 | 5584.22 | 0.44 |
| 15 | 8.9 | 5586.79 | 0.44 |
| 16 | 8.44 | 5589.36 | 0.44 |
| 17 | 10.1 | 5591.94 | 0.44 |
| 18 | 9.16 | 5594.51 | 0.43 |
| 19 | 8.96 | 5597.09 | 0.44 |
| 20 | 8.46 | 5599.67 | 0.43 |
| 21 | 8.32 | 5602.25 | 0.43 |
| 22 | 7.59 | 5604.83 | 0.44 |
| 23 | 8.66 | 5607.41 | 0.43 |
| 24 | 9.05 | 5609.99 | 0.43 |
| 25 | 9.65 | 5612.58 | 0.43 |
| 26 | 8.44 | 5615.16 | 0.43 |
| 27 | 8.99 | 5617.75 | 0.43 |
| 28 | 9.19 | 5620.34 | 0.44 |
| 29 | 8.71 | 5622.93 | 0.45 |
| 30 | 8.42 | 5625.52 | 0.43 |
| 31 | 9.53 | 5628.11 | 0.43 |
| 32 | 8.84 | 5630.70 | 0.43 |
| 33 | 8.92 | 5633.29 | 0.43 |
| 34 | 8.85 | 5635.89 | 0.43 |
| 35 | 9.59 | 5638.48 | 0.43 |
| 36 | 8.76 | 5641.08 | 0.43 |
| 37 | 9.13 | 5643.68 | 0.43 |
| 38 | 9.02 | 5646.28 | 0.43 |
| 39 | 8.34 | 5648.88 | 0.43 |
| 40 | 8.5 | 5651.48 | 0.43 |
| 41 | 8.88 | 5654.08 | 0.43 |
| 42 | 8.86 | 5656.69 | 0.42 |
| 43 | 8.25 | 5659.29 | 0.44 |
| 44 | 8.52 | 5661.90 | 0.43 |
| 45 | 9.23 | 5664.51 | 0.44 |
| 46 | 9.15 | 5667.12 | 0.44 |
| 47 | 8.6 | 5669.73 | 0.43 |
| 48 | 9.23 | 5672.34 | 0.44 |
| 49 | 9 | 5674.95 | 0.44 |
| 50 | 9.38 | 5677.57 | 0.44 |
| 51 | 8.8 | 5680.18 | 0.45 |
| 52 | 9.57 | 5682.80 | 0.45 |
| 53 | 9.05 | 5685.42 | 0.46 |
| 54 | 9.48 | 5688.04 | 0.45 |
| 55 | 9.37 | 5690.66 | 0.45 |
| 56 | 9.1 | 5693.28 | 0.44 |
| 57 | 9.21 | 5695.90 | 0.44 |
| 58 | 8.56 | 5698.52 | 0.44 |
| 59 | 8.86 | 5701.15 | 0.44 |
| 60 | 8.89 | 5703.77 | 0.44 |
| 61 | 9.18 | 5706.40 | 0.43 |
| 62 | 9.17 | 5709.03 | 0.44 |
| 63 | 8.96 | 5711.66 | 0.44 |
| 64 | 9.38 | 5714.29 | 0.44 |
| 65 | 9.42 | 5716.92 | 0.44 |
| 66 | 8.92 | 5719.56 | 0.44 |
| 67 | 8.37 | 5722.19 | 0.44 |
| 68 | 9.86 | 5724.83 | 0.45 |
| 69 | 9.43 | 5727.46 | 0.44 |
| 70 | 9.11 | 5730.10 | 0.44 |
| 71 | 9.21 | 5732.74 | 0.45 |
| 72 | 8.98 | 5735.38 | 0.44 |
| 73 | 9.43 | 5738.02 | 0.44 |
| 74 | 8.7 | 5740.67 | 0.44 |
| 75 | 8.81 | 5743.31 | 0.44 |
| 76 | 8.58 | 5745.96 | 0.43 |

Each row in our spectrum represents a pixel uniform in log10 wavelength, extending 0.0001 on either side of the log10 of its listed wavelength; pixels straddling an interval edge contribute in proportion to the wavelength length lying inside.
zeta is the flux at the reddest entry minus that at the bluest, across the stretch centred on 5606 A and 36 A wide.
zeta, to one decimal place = 0.3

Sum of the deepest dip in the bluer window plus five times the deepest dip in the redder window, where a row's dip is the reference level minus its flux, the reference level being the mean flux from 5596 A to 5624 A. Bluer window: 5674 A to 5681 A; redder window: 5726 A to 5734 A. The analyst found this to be -2.0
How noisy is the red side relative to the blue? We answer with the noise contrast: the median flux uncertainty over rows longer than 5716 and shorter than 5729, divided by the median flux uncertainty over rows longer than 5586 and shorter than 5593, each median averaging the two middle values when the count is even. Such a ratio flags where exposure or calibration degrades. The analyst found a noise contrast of 1.000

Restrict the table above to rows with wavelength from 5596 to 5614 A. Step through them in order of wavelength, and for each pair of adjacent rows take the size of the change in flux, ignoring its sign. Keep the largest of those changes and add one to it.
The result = 2.07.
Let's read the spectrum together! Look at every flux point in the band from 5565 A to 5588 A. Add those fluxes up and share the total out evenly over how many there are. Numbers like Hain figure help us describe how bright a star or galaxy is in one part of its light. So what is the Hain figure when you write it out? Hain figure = 9.12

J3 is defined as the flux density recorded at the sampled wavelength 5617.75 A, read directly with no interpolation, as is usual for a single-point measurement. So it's 8.99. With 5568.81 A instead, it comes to 8.34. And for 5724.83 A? 9.86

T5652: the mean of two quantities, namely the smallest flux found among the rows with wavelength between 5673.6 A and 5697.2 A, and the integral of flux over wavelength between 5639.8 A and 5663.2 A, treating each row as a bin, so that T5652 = 106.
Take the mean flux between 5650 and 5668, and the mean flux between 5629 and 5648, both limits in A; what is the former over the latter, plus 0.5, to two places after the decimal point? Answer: 1.47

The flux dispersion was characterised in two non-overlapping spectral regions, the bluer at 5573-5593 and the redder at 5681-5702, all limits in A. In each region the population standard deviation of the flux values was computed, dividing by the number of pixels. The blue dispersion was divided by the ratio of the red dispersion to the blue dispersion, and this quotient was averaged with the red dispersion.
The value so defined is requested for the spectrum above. 0.63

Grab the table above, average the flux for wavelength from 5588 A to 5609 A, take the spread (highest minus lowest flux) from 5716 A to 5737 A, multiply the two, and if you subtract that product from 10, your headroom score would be -3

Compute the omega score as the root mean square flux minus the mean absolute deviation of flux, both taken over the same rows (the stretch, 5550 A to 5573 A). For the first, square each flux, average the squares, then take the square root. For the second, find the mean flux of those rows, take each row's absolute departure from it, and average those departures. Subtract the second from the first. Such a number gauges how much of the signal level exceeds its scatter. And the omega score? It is 8.86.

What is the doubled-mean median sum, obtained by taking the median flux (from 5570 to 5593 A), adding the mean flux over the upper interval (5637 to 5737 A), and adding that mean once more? 27.2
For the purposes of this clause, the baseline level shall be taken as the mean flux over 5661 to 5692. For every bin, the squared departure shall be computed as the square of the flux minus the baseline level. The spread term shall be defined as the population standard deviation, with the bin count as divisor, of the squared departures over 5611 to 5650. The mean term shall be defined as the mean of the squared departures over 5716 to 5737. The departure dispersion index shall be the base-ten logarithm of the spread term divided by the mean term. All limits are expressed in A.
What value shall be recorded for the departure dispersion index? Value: 0.04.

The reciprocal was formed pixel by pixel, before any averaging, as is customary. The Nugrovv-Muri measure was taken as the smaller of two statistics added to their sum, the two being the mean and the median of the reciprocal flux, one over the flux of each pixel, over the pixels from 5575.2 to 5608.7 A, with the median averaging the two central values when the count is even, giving 0.338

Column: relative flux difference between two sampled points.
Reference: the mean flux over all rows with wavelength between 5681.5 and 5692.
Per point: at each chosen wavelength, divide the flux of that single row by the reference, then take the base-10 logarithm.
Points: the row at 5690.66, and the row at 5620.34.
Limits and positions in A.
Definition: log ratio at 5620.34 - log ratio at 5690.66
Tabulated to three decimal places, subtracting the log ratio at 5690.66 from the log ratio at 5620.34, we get -0.008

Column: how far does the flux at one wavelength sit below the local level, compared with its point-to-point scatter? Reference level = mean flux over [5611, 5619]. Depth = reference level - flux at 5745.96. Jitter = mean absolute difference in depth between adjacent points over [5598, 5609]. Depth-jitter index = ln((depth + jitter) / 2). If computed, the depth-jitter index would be -0.6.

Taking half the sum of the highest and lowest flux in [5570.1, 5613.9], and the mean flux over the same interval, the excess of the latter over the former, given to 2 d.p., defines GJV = 0.17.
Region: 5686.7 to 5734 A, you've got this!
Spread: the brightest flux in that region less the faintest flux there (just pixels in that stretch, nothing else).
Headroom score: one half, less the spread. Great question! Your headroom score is -1.0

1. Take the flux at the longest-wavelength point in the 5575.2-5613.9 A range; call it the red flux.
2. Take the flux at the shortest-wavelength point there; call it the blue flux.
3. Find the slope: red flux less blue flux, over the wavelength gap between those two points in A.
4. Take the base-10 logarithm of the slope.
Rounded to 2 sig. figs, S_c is -2.3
